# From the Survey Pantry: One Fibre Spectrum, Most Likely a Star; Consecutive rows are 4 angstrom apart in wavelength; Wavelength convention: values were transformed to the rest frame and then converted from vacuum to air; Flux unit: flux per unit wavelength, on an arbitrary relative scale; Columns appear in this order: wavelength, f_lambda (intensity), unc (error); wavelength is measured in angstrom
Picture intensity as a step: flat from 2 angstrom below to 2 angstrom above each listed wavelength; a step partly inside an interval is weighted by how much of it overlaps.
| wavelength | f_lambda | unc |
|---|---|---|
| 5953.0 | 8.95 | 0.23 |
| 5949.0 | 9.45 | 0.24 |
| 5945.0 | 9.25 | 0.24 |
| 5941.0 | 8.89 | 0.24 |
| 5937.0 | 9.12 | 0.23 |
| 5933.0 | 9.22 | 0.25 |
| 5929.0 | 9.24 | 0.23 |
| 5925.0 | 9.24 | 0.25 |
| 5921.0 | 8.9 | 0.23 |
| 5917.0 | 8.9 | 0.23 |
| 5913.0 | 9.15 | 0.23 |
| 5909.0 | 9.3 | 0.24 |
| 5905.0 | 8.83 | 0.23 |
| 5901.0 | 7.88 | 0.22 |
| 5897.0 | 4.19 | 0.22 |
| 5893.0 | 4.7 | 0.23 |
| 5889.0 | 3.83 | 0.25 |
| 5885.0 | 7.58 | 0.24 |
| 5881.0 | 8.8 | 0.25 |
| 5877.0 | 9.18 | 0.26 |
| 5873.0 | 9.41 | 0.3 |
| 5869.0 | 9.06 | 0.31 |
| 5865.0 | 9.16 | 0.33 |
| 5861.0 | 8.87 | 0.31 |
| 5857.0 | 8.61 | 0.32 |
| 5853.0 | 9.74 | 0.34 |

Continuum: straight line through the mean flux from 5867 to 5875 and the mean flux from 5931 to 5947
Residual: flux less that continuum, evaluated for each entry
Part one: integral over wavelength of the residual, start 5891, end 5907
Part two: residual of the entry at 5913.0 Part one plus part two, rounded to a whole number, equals -45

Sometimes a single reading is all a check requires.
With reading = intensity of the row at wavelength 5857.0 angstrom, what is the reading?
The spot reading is 8.61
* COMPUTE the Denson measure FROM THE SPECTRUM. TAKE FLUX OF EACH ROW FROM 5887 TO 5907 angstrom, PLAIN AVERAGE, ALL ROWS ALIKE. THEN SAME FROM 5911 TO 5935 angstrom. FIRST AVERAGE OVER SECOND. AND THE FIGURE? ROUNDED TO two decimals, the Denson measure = 0.65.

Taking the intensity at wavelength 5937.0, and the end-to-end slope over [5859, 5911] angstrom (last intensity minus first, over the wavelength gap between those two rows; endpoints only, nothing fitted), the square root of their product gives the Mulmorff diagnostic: 0.29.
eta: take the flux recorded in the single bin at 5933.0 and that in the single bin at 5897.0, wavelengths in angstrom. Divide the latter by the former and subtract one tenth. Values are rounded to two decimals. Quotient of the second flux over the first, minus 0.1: 0.35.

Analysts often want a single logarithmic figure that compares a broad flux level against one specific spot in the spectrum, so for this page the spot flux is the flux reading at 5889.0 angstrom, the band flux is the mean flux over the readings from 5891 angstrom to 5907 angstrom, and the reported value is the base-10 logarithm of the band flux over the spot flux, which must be 0.22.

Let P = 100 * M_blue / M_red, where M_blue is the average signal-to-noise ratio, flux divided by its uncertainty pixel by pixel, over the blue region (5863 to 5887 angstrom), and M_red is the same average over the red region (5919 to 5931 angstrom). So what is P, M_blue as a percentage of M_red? 82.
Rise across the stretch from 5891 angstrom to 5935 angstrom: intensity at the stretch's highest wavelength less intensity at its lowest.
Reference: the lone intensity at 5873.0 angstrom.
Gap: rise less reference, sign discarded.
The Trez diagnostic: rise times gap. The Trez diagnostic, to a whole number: 22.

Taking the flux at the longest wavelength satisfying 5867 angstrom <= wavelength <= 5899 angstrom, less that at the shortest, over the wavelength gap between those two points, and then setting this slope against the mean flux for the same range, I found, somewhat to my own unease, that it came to -0.025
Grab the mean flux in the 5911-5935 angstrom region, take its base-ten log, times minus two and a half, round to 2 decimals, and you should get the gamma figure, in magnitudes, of -2.40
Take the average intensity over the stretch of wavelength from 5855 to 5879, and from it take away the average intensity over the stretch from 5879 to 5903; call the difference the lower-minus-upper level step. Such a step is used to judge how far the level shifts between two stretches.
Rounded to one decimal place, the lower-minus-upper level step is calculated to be 2.9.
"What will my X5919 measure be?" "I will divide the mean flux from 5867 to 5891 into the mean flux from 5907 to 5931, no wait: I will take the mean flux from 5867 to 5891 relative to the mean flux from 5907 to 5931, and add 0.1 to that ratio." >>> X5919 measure 0.97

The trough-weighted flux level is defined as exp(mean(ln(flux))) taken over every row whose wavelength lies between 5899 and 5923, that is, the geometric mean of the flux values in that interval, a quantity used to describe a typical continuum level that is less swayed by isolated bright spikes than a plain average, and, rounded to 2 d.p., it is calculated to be 8.81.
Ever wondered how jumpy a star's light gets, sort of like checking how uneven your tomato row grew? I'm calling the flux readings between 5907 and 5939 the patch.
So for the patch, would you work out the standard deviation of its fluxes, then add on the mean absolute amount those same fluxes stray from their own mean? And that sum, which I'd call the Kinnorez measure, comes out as 0.3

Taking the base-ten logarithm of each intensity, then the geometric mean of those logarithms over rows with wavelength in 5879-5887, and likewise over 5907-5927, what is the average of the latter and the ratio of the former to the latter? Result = 0.955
